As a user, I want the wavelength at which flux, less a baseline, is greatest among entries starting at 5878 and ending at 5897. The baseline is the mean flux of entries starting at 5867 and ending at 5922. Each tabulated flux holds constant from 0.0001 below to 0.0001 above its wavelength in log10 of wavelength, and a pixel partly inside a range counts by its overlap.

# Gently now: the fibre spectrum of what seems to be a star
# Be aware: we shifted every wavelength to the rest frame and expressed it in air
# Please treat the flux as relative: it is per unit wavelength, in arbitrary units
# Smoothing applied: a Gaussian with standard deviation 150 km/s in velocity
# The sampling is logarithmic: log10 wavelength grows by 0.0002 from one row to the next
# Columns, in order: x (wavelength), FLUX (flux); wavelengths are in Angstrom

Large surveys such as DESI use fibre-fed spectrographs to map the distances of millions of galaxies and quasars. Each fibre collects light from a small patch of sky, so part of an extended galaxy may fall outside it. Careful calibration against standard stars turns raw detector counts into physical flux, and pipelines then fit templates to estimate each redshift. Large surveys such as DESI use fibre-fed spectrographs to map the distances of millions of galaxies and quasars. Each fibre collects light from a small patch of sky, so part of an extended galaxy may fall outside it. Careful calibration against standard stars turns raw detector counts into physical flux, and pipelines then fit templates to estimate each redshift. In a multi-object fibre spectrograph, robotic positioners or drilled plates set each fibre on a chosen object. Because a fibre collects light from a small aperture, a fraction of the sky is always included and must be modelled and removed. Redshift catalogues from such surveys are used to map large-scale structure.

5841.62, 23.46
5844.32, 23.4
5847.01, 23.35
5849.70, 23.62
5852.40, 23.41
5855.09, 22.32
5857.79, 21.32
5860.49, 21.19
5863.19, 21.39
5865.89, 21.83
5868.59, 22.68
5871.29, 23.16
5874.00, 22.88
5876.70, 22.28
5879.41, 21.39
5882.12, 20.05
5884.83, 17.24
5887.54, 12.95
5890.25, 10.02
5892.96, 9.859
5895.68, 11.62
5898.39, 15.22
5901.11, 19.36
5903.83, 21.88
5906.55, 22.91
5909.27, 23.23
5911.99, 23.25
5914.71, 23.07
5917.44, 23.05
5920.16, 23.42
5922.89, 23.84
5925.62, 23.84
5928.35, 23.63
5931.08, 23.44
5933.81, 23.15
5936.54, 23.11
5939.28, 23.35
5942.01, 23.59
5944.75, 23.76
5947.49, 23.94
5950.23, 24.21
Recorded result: 5879.41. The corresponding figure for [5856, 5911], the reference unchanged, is 5909.27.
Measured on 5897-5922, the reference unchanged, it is 5920.16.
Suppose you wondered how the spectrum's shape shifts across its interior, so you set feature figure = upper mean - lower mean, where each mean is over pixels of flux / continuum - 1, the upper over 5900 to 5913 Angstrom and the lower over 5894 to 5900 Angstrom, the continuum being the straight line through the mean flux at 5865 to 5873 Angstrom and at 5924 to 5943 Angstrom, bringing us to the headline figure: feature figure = 0.37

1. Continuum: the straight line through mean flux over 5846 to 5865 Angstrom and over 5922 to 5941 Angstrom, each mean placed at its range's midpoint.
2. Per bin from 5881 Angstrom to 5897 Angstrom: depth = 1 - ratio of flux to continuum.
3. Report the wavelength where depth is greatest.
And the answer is 5892.96 Angstrom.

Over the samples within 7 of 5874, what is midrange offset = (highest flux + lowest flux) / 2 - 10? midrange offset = 12.3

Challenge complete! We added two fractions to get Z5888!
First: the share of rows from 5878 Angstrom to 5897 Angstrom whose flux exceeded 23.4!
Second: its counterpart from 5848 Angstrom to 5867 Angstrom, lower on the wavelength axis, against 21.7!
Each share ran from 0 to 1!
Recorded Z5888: 0.57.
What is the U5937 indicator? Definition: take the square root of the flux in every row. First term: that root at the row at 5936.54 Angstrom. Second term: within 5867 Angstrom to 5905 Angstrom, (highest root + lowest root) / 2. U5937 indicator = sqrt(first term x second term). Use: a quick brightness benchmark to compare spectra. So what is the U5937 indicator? 4.372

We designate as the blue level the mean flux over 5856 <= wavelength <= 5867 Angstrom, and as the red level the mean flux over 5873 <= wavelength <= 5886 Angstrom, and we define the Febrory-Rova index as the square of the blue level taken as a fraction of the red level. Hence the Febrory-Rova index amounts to 1.07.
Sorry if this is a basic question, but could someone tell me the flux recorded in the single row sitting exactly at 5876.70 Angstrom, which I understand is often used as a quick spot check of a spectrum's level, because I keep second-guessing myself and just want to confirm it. 22.28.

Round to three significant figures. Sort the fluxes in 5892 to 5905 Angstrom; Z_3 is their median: 15.2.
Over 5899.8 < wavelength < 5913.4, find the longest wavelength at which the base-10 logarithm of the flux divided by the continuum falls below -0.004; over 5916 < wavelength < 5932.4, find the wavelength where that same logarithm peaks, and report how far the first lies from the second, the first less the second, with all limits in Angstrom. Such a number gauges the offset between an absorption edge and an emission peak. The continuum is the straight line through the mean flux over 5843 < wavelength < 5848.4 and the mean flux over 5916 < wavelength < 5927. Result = -10.9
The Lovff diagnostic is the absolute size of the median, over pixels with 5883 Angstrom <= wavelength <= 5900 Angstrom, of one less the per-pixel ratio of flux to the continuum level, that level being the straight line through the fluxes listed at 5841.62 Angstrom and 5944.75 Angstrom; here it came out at 0.48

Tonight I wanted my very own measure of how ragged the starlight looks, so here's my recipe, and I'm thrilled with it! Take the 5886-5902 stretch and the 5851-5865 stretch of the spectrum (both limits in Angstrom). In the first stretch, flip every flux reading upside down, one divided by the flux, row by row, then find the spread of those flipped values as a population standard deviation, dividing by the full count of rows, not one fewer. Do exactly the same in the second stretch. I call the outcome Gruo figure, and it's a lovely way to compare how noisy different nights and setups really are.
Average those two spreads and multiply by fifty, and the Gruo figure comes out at 0.49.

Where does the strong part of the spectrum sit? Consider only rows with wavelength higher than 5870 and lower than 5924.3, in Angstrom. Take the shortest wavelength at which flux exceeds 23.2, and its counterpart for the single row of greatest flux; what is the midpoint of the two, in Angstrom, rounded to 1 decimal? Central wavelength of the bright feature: 5916.1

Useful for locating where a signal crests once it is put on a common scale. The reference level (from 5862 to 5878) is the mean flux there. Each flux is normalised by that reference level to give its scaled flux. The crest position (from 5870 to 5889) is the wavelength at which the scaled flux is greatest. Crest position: 5871.29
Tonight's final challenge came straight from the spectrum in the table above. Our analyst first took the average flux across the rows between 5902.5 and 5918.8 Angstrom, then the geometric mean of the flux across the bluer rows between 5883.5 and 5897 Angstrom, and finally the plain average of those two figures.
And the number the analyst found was 17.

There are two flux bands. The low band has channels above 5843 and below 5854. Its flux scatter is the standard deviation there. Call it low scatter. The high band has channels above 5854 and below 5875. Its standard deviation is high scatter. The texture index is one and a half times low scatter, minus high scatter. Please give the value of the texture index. -1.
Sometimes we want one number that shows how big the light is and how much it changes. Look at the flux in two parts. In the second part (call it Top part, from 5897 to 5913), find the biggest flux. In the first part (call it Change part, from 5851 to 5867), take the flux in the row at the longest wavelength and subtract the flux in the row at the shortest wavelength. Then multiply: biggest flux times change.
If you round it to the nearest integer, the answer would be -37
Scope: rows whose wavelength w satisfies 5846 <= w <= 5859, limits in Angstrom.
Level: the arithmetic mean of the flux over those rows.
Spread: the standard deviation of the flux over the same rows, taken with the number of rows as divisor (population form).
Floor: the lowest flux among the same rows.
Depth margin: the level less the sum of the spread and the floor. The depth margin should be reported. 0.62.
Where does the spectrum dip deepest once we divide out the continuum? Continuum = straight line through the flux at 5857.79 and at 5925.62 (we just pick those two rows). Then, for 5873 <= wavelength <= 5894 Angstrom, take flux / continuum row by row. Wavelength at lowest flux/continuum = 5892.96 Angstrom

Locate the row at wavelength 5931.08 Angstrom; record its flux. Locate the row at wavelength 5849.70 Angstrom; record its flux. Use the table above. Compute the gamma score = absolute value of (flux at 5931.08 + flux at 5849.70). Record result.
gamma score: 47.1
